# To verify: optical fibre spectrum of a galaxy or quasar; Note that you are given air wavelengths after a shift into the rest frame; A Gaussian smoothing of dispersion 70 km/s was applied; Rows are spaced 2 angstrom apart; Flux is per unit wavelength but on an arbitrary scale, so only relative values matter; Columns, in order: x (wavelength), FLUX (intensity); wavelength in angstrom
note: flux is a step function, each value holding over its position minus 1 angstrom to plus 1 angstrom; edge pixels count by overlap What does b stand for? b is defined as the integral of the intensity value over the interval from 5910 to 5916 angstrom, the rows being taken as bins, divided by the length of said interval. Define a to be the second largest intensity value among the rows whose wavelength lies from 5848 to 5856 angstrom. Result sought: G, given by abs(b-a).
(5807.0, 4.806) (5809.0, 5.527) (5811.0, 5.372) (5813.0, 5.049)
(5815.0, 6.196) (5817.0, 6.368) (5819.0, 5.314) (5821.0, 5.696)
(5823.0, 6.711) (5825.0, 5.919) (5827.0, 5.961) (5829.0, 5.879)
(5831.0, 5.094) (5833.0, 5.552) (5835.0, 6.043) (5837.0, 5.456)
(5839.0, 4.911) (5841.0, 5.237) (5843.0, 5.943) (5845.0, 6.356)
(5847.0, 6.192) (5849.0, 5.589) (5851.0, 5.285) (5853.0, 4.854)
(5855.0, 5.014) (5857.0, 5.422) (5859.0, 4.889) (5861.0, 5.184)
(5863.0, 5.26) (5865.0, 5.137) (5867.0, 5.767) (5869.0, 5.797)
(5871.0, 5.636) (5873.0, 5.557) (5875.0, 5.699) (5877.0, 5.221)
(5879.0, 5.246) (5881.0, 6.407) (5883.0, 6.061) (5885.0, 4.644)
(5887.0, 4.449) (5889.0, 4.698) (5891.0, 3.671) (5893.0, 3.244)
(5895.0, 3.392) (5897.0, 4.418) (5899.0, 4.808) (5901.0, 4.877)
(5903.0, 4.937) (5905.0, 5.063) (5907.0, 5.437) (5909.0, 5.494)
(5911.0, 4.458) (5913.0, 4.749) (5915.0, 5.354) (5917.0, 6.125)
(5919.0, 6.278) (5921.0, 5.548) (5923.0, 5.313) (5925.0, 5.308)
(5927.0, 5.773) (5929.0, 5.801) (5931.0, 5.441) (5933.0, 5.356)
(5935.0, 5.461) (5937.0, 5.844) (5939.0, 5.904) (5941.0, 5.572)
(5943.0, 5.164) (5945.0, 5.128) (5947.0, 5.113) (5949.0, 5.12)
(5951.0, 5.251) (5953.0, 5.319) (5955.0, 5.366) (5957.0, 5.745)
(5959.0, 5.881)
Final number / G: 0.4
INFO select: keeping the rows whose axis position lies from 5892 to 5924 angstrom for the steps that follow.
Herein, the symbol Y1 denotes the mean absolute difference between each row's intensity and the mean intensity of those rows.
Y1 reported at 0.61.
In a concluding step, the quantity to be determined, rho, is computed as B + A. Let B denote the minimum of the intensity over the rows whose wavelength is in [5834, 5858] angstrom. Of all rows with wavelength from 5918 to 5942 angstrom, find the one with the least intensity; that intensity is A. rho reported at 10.2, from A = 5.308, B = 4.854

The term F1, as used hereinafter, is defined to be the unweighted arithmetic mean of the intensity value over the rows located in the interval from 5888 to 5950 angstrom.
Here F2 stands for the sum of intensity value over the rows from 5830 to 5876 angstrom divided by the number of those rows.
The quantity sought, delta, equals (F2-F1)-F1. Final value -4.8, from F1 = 5.1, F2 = 5.47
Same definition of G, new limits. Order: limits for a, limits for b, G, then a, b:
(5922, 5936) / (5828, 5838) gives 0.2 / 5.773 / 5.60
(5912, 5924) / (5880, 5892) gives 1.1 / 6.125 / 4.99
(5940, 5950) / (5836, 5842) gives 0.0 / 5.164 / 5.20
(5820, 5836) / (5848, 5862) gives 0.9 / 6.043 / 5.18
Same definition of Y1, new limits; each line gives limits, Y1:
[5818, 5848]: 0.40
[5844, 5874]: 0.35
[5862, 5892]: 0.53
